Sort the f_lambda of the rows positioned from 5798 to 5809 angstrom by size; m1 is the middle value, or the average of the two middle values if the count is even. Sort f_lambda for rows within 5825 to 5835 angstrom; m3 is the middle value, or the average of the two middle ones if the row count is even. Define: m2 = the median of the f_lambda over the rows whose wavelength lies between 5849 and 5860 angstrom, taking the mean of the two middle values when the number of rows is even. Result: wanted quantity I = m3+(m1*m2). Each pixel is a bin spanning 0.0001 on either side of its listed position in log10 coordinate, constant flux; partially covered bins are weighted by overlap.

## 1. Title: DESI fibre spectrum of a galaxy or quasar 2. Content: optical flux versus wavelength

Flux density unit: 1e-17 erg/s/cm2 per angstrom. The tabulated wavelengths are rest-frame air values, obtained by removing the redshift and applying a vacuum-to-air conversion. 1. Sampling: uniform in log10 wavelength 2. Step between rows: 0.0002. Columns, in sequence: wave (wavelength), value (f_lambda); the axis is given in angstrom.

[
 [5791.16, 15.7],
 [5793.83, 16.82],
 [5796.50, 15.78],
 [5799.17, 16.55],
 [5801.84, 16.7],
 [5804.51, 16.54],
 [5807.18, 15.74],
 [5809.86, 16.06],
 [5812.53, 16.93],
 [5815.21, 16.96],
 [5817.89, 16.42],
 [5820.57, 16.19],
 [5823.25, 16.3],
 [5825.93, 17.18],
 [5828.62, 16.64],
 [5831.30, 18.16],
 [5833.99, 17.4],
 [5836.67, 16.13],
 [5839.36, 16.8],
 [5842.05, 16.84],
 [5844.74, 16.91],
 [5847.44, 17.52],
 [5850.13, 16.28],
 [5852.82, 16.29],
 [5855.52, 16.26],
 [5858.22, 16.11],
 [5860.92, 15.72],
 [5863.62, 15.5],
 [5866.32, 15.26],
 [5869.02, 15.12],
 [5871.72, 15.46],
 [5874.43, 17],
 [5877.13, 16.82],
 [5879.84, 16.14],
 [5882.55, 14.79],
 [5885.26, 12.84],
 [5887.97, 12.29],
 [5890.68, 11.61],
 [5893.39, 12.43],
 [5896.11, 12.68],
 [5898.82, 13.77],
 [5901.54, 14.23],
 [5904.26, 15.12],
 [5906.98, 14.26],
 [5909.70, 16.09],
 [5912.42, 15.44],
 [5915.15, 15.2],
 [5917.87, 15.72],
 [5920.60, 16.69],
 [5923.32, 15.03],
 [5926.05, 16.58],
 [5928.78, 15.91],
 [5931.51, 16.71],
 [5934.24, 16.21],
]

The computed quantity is 286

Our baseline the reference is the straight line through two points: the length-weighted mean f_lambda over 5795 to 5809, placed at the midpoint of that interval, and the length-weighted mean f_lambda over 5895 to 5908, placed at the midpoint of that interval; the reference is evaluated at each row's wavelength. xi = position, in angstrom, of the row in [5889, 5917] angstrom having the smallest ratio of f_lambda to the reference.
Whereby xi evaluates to 5890.68 angstrom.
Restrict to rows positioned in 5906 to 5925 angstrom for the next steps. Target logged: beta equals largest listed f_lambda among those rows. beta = 16.69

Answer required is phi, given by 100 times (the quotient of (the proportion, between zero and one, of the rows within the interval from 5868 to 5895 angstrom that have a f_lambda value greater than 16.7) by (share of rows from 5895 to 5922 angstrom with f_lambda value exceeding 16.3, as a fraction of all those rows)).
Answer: 200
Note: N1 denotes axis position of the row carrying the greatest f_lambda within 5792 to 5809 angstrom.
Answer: 5793.83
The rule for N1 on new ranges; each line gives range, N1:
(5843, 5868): 5847.44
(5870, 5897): 5874.43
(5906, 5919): 5909.70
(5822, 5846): 5831.30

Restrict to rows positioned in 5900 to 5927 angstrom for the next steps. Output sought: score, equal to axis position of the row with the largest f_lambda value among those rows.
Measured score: 5920.60 angstrom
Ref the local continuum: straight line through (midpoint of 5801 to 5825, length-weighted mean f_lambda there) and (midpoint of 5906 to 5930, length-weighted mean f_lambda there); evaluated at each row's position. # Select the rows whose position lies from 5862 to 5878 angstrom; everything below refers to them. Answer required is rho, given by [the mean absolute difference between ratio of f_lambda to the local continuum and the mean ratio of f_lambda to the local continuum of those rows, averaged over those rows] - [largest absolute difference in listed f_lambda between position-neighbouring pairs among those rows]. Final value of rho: -1.49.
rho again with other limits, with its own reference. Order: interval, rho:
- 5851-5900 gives -1.86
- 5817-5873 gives -1.49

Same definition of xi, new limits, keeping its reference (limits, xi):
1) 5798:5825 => 5807.18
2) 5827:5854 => 5836.67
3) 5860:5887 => 5885.26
